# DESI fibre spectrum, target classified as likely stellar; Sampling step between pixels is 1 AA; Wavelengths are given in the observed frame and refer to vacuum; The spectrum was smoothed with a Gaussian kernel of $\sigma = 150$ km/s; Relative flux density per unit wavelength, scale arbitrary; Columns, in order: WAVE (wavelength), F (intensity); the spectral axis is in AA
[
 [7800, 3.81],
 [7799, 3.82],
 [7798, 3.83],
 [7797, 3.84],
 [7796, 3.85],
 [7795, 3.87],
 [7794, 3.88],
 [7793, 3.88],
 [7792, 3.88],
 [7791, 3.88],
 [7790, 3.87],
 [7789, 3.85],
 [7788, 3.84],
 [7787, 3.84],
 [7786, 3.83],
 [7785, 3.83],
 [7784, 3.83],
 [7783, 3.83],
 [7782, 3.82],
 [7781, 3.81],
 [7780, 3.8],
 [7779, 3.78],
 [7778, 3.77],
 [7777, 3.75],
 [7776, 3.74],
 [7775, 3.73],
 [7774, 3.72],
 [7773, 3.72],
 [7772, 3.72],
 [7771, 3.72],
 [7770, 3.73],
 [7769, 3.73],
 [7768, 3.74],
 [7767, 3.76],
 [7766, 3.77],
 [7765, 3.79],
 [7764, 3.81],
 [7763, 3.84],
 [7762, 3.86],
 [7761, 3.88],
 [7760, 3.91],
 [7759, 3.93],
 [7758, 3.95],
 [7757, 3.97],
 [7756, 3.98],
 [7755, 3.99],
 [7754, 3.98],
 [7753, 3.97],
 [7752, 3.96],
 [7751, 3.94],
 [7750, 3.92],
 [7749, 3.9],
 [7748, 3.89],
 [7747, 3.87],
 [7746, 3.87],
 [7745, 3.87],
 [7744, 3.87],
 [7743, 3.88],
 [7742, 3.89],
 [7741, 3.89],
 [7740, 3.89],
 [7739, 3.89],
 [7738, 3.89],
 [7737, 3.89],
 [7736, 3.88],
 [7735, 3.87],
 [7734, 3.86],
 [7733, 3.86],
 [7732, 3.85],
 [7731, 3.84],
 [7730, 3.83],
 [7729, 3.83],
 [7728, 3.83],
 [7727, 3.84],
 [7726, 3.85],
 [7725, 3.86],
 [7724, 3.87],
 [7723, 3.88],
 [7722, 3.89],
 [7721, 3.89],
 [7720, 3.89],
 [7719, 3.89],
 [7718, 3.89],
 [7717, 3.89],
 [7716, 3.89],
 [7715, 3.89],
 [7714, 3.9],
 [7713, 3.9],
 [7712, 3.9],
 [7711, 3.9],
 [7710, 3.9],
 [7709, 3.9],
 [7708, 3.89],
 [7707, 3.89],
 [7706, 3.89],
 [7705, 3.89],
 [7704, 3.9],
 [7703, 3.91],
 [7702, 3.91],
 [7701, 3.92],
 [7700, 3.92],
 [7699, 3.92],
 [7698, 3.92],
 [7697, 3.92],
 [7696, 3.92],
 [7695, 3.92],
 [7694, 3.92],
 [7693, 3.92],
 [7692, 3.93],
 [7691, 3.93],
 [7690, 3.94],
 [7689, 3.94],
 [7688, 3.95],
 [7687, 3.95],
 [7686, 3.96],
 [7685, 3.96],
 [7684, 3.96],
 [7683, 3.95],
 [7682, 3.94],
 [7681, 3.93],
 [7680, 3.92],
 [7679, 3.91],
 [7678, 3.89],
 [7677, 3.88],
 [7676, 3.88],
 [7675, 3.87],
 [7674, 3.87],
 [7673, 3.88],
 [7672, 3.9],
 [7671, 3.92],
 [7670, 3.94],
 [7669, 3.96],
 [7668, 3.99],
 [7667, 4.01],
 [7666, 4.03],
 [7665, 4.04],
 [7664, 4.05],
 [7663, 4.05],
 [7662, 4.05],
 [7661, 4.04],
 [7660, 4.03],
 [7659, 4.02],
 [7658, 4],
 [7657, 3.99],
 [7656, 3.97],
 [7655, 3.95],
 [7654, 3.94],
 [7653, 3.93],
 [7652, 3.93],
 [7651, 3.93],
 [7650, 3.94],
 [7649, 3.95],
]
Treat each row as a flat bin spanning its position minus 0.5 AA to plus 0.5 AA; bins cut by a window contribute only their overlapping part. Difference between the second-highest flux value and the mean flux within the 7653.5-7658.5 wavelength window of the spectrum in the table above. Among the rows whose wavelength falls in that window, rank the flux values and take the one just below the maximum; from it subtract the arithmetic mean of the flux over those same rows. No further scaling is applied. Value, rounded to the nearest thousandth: 0.020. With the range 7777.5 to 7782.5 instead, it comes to 0.014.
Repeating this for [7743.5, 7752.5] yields 0.041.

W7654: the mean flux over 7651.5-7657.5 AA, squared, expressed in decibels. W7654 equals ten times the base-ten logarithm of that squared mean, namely 11.94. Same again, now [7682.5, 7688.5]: 11.94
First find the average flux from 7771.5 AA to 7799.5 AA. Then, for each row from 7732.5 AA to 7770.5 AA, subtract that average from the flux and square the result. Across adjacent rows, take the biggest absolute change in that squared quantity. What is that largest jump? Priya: 0.0058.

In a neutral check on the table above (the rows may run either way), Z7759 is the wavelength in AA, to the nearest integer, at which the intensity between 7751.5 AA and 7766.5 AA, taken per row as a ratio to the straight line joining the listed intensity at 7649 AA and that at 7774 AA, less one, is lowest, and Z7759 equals 7766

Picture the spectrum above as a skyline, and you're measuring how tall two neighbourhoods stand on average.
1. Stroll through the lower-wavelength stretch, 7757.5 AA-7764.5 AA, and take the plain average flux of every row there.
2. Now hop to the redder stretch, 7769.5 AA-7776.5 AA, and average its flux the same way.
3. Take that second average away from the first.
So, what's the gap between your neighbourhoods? 0.16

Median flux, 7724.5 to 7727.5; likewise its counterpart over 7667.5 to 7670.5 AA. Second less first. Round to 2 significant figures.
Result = 0.11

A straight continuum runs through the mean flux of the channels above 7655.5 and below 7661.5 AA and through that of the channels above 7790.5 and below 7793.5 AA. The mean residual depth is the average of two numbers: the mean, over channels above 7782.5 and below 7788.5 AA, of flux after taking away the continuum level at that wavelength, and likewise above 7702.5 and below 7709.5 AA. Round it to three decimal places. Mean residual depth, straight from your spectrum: -0.060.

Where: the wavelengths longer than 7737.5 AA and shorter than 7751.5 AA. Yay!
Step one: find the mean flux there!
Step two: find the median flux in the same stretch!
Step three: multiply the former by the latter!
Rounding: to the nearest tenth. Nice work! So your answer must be 15.1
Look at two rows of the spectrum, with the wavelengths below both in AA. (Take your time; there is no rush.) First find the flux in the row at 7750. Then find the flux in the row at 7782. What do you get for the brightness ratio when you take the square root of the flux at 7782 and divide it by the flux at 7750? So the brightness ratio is 0.499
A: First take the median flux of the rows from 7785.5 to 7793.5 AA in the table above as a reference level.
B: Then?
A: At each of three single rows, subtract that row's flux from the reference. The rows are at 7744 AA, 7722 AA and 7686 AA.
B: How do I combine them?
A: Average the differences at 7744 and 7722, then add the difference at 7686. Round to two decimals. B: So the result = -0.12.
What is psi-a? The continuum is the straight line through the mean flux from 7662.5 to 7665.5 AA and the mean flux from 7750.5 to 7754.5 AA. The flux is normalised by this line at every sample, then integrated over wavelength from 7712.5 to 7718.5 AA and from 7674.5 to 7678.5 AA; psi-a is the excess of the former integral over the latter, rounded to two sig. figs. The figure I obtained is 2.0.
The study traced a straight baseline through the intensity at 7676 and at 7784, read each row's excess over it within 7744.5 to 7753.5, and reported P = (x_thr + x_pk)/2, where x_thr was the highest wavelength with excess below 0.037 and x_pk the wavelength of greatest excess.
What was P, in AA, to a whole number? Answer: 7750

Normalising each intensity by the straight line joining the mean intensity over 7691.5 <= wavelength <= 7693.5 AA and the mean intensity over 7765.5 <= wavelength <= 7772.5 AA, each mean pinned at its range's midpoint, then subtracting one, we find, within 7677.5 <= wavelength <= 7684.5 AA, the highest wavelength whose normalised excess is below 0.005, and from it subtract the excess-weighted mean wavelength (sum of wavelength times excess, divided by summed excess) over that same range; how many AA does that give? 5.2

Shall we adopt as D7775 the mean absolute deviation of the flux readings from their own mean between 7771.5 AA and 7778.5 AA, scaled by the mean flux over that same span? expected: 0.0040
